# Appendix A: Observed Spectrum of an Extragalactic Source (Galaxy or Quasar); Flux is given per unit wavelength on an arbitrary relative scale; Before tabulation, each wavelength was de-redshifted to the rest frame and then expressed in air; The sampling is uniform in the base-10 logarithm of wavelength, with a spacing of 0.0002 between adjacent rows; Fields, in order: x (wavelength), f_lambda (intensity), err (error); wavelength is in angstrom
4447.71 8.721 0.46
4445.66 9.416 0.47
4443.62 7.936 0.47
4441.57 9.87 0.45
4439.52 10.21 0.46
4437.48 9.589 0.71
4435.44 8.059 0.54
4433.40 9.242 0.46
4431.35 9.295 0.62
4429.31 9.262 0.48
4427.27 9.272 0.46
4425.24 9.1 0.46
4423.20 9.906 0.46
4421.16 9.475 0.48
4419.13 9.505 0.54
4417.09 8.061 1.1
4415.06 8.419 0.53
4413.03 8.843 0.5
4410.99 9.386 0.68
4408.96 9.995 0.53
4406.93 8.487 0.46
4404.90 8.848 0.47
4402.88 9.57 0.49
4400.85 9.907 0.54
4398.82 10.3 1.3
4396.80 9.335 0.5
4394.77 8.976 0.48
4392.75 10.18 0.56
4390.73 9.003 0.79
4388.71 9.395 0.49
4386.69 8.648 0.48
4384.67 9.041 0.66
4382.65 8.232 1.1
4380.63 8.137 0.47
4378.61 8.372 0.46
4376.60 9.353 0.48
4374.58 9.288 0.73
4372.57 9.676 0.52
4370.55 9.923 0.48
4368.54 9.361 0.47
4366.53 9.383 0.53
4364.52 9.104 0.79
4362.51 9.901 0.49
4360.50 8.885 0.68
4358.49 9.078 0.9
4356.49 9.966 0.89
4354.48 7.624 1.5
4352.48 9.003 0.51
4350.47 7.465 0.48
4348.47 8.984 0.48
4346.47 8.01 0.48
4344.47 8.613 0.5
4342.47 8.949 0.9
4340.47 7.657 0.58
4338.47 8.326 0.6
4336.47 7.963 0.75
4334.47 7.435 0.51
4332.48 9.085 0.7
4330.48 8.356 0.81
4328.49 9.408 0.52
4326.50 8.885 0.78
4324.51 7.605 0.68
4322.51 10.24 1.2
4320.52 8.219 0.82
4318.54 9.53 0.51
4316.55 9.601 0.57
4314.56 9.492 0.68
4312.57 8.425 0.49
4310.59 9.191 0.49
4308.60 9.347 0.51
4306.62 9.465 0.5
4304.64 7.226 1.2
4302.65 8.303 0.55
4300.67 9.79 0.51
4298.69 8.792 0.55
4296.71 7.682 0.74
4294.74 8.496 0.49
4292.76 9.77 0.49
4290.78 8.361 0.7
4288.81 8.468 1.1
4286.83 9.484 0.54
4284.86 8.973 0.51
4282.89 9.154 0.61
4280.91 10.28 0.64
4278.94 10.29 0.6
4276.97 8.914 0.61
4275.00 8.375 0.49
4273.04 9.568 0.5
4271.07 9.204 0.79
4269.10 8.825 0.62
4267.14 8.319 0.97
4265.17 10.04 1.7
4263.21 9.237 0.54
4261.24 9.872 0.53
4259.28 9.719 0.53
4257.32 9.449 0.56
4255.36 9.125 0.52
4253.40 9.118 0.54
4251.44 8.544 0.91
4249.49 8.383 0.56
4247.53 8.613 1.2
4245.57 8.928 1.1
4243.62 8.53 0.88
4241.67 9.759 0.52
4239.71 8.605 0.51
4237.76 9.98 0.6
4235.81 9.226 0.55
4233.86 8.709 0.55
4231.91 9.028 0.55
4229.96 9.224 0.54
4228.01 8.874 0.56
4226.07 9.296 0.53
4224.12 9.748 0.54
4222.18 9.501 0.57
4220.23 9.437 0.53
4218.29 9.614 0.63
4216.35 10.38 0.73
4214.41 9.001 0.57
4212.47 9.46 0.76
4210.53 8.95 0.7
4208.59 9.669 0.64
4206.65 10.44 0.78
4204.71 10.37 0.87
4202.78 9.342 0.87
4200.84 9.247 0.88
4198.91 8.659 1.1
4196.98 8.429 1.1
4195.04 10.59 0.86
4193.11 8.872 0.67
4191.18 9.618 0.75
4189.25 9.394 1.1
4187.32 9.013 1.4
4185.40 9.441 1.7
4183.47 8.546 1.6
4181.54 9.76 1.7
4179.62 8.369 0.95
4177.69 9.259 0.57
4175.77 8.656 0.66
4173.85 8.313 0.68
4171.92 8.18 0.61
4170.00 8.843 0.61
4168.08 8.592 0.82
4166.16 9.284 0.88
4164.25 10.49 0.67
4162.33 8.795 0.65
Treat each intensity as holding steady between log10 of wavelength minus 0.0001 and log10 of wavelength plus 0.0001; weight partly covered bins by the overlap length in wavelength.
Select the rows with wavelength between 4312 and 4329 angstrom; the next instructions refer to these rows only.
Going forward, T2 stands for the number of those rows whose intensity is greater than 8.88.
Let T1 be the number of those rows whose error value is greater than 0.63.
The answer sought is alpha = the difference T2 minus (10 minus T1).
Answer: 1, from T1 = 5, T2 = 6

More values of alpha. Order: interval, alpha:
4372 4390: -2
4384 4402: 1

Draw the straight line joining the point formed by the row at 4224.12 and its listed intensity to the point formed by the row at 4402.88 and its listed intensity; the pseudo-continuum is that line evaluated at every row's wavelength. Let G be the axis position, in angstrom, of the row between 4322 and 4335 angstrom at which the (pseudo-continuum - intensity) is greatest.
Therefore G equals 4334.47 angstrom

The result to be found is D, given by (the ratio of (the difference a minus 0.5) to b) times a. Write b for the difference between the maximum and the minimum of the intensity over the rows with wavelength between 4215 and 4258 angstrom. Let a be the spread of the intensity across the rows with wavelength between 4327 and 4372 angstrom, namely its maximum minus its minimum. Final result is 2.57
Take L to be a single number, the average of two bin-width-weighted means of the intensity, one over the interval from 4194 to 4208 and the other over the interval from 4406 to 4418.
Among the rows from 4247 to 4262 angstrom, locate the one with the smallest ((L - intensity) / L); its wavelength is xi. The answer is 4261.24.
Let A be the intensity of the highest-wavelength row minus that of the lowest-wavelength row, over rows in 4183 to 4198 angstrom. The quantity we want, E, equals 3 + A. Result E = 2.9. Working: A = -0.1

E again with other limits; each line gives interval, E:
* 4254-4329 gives 3.3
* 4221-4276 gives 1.9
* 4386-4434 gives 3.6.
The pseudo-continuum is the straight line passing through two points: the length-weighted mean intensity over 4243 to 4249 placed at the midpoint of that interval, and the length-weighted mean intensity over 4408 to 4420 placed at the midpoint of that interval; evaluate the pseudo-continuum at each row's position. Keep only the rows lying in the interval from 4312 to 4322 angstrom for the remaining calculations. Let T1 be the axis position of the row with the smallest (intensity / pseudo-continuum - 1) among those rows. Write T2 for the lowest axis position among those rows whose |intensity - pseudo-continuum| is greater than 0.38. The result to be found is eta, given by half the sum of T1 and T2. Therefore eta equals 4316.5 angstrom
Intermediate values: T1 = 4320.52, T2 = 4312.57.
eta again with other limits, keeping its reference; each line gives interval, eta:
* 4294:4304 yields 4296.7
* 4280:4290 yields 4284.9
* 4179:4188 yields 4180.6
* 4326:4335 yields 4331.5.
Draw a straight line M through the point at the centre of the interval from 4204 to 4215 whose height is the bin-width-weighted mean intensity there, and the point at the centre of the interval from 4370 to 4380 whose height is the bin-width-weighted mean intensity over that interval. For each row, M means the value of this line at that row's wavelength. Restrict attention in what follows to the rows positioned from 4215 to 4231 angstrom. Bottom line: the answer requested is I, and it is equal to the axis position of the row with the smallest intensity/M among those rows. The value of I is 4228.01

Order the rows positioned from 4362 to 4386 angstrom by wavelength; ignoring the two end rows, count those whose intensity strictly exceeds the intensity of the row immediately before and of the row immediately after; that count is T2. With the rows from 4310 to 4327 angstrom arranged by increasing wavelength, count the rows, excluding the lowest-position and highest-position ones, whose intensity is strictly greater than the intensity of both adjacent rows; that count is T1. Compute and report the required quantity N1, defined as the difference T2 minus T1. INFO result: 1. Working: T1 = 2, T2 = 3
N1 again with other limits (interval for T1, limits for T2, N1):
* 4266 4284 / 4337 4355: 1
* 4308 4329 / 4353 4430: 11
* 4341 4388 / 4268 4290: -5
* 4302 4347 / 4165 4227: 3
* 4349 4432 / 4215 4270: -7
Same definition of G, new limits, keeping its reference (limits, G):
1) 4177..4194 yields 4179.62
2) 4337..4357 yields 4350.47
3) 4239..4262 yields 4249.49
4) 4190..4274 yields 4267.14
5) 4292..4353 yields 4304.64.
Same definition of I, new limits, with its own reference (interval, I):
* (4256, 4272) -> 4267.14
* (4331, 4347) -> 4334.47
